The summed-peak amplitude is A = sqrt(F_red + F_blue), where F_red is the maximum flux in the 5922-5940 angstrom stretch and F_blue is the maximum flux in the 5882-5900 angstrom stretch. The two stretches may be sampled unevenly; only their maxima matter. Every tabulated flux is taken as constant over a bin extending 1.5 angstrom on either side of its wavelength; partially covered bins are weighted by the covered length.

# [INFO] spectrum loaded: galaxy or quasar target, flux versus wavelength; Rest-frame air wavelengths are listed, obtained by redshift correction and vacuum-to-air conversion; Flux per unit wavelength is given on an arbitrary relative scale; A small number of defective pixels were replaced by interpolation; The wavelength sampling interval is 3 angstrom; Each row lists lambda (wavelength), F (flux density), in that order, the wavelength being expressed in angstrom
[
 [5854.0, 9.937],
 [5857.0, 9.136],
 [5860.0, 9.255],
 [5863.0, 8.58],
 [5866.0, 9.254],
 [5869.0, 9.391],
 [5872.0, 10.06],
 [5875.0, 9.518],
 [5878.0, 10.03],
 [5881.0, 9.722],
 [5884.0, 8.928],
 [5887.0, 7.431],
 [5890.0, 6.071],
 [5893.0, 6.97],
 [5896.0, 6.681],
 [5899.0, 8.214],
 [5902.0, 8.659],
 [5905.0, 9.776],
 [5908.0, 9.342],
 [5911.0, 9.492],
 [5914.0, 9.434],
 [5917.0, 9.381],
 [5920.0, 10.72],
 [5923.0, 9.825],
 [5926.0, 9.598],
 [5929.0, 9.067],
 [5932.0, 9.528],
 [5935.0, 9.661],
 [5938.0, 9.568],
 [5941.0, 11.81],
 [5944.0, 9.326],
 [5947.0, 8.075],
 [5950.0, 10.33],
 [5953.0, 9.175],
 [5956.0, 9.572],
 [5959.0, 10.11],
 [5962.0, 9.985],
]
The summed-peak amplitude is 4.33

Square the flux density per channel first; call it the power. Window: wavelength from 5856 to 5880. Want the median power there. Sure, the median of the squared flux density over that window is 87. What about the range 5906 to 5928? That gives 90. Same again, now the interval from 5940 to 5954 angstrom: 87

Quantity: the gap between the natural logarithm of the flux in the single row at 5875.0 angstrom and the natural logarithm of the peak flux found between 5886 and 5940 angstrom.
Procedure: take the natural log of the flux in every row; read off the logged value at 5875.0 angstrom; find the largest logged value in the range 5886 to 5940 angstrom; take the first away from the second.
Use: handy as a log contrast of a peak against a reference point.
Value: 0.12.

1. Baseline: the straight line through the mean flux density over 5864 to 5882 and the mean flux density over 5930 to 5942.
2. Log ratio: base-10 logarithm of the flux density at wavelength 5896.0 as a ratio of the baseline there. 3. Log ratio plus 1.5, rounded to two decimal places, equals 1.33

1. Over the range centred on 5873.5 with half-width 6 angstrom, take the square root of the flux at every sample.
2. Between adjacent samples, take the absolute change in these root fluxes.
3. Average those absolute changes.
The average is 0.09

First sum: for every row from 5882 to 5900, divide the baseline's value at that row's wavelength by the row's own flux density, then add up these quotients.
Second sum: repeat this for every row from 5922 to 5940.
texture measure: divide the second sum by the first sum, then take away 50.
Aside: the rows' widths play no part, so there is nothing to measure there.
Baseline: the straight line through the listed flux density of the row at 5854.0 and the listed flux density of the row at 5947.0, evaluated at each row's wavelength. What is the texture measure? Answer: -49.3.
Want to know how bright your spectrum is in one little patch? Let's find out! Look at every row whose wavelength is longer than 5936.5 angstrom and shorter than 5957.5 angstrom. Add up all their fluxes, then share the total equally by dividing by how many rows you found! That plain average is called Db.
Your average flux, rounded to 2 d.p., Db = 9.69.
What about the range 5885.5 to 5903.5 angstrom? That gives 7.34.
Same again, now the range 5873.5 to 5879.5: 9.77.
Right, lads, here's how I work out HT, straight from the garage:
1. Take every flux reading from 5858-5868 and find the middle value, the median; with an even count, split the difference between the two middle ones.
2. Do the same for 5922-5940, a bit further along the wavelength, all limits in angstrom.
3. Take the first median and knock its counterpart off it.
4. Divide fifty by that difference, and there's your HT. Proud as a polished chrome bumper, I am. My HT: -152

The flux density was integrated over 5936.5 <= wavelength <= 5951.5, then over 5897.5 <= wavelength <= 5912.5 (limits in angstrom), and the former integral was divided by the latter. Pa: 1.08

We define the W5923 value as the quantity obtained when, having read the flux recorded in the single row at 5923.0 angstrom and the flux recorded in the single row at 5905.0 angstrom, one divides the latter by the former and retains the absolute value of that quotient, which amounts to 1.00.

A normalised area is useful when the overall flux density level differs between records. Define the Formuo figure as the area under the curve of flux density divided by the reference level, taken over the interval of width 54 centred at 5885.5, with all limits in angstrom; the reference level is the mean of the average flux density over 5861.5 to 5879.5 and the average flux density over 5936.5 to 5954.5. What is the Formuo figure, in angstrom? 49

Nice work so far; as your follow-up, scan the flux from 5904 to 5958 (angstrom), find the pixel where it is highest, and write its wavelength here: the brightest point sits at 5941.0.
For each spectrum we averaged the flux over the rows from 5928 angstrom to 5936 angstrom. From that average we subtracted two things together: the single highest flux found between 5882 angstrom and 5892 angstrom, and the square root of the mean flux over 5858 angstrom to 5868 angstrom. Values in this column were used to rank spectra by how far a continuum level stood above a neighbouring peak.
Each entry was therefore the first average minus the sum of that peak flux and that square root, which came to -2.5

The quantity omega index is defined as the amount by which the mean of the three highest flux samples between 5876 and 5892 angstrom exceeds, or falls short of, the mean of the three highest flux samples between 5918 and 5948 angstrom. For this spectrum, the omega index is -1.2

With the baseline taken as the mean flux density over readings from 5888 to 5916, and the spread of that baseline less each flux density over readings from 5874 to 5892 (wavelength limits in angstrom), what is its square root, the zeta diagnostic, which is 1.2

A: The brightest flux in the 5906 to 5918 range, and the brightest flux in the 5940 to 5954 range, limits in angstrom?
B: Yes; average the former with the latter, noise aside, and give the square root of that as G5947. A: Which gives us 3.26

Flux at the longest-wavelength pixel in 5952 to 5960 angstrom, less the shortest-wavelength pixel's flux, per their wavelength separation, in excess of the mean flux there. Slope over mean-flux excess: -9.5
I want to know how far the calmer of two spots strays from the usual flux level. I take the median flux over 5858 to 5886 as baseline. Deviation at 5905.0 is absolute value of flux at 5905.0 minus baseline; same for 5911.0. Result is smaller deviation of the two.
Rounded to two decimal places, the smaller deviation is 0.10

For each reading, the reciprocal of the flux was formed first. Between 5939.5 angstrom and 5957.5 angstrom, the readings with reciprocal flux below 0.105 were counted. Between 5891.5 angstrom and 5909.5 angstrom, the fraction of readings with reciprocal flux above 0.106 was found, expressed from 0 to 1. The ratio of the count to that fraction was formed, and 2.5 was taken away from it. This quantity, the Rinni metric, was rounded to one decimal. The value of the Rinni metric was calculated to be 1.1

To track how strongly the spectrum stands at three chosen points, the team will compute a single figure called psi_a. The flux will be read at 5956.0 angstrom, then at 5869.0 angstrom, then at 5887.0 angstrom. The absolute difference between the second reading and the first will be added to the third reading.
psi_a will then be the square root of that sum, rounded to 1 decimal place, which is 2.8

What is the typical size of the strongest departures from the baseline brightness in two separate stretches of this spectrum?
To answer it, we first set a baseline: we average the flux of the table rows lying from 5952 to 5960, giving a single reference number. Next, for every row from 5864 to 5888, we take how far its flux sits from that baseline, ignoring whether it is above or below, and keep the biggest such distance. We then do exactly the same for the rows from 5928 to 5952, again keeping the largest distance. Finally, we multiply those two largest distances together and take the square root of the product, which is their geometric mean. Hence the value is 2.2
